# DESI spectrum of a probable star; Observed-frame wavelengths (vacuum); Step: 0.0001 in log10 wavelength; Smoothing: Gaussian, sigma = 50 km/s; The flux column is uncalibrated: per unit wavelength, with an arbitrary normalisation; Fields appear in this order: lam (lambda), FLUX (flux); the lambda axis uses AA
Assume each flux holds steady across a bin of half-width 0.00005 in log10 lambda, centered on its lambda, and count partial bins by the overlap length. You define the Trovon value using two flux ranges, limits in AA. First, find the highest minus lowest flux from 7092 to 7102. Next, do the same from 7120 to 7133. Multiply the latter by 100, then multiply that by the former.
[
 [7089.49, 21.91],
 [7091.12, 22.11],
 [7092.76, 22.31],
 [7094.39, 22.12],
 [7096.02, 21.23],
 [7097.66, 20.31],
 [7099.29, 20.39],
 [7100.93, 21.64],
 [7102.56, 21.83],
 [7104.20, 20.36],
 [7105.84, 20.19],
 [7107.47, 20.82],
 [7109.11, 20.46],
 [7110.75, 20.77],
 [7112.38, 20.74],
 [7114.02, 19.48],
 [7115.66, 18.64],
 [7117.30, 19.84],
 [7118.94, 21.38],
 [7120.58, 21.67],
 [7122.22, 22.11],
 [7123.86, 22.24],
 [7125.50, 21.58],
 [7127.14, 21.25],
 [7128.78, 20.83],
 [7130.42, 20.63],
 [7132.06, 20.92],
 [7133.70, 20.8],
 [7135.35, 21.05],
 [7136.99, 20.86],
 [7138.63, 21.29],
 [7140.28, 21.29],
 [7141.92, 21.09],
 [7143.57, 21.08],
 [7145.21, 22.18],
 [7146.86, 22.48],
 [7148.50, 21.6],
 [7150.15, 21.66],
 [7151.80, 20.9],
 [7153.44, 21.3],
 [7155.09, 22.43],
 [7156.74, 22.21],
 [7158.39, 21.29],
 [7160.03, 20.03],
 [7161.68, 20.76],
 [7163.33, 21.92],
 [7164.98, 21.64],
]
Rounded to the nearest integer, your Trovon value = 322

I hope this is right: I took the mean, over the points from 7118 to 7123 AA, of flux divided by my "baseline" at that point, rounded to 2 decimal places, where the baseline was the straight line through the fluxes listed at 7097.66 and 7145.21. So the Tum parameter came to 1.02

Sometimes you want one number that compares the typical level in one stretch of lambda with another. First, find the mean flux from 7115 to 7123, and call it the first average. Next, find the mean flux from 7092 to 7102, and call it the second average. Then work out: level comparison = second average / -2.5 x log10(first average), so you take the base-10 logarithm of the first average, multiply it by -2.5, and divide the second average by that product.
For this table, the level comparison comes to -6.48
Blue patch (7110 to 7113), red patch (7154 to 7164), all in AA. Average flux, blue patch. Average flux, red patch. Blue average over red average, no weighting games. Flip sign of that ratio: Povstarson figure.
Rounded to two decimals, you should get -0.97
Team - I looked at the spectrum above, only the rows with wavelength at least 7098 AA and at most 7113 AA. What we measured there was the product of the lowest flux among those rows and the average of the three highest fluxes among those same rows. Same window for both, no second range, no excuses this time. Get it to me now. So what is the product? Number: 433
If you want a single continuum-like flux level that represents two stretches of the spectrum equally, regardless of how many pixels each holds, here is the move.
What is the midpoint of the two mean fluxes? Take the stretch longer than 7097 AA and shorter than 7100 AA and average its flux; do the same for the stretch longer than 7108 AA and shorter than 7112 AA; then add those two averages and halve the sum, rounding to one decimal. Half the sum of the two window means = 20.5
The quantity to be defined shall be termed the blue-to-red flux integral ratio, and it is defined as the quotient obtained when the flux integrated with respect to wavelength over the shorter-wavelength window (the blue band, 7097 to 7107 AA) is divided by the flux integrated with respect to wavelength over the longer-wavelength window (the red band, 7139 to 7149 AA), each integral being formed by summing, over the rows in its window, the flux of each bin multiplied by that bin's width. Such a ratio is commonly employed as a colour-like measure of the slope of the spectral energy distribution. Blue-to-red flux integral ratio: 0.96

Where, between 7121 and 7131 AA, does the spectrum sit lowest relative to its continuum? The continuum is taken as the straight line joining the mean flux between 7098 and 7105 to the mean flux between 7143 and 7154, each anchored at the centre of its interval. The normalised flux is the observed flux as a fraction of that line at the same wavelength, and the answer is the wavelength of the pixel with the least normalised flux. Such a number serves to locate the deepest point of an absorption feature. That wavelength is 7130.42 AA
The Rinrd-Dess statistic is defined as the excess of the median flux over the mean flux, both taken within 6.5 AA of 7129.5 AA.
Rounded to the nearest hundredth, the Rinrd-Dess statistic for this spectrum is -0.18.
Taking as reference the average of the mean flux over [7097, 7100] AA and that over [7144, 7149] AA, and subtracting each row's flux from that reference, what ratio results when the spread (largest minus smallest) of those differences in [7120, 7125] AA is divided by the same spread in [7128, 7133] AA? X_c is 2.0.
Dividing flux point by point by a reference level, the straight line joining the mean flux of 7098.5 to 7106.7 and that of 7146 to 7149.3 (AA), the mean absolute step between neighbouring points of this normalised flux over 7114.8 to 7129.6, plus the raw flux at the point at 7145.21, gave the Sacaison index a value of 22.2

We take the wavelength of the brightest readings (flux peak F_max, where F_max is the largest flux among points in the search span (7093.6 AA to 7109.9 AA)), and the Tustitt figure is 7094.39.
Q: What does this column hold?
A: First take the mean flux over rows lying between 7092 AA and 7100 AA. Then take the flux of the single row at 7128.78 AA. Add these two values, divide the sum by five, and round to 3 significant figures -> 8.42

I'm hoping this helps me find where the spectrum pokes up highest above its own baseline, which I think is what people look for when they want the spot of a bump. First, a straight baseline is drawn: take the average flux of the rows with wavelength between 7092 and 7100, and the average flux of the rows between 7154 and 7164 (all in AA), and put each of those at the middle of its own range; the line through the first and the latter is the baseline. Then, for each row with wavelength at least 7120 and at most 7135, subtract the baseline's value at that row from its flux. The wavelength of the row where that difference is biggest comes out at 7123.86 AA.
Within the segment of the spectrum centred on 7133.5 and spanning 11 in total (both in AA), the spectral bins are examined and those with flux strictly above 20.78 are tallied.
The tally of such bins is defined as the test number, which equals 6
